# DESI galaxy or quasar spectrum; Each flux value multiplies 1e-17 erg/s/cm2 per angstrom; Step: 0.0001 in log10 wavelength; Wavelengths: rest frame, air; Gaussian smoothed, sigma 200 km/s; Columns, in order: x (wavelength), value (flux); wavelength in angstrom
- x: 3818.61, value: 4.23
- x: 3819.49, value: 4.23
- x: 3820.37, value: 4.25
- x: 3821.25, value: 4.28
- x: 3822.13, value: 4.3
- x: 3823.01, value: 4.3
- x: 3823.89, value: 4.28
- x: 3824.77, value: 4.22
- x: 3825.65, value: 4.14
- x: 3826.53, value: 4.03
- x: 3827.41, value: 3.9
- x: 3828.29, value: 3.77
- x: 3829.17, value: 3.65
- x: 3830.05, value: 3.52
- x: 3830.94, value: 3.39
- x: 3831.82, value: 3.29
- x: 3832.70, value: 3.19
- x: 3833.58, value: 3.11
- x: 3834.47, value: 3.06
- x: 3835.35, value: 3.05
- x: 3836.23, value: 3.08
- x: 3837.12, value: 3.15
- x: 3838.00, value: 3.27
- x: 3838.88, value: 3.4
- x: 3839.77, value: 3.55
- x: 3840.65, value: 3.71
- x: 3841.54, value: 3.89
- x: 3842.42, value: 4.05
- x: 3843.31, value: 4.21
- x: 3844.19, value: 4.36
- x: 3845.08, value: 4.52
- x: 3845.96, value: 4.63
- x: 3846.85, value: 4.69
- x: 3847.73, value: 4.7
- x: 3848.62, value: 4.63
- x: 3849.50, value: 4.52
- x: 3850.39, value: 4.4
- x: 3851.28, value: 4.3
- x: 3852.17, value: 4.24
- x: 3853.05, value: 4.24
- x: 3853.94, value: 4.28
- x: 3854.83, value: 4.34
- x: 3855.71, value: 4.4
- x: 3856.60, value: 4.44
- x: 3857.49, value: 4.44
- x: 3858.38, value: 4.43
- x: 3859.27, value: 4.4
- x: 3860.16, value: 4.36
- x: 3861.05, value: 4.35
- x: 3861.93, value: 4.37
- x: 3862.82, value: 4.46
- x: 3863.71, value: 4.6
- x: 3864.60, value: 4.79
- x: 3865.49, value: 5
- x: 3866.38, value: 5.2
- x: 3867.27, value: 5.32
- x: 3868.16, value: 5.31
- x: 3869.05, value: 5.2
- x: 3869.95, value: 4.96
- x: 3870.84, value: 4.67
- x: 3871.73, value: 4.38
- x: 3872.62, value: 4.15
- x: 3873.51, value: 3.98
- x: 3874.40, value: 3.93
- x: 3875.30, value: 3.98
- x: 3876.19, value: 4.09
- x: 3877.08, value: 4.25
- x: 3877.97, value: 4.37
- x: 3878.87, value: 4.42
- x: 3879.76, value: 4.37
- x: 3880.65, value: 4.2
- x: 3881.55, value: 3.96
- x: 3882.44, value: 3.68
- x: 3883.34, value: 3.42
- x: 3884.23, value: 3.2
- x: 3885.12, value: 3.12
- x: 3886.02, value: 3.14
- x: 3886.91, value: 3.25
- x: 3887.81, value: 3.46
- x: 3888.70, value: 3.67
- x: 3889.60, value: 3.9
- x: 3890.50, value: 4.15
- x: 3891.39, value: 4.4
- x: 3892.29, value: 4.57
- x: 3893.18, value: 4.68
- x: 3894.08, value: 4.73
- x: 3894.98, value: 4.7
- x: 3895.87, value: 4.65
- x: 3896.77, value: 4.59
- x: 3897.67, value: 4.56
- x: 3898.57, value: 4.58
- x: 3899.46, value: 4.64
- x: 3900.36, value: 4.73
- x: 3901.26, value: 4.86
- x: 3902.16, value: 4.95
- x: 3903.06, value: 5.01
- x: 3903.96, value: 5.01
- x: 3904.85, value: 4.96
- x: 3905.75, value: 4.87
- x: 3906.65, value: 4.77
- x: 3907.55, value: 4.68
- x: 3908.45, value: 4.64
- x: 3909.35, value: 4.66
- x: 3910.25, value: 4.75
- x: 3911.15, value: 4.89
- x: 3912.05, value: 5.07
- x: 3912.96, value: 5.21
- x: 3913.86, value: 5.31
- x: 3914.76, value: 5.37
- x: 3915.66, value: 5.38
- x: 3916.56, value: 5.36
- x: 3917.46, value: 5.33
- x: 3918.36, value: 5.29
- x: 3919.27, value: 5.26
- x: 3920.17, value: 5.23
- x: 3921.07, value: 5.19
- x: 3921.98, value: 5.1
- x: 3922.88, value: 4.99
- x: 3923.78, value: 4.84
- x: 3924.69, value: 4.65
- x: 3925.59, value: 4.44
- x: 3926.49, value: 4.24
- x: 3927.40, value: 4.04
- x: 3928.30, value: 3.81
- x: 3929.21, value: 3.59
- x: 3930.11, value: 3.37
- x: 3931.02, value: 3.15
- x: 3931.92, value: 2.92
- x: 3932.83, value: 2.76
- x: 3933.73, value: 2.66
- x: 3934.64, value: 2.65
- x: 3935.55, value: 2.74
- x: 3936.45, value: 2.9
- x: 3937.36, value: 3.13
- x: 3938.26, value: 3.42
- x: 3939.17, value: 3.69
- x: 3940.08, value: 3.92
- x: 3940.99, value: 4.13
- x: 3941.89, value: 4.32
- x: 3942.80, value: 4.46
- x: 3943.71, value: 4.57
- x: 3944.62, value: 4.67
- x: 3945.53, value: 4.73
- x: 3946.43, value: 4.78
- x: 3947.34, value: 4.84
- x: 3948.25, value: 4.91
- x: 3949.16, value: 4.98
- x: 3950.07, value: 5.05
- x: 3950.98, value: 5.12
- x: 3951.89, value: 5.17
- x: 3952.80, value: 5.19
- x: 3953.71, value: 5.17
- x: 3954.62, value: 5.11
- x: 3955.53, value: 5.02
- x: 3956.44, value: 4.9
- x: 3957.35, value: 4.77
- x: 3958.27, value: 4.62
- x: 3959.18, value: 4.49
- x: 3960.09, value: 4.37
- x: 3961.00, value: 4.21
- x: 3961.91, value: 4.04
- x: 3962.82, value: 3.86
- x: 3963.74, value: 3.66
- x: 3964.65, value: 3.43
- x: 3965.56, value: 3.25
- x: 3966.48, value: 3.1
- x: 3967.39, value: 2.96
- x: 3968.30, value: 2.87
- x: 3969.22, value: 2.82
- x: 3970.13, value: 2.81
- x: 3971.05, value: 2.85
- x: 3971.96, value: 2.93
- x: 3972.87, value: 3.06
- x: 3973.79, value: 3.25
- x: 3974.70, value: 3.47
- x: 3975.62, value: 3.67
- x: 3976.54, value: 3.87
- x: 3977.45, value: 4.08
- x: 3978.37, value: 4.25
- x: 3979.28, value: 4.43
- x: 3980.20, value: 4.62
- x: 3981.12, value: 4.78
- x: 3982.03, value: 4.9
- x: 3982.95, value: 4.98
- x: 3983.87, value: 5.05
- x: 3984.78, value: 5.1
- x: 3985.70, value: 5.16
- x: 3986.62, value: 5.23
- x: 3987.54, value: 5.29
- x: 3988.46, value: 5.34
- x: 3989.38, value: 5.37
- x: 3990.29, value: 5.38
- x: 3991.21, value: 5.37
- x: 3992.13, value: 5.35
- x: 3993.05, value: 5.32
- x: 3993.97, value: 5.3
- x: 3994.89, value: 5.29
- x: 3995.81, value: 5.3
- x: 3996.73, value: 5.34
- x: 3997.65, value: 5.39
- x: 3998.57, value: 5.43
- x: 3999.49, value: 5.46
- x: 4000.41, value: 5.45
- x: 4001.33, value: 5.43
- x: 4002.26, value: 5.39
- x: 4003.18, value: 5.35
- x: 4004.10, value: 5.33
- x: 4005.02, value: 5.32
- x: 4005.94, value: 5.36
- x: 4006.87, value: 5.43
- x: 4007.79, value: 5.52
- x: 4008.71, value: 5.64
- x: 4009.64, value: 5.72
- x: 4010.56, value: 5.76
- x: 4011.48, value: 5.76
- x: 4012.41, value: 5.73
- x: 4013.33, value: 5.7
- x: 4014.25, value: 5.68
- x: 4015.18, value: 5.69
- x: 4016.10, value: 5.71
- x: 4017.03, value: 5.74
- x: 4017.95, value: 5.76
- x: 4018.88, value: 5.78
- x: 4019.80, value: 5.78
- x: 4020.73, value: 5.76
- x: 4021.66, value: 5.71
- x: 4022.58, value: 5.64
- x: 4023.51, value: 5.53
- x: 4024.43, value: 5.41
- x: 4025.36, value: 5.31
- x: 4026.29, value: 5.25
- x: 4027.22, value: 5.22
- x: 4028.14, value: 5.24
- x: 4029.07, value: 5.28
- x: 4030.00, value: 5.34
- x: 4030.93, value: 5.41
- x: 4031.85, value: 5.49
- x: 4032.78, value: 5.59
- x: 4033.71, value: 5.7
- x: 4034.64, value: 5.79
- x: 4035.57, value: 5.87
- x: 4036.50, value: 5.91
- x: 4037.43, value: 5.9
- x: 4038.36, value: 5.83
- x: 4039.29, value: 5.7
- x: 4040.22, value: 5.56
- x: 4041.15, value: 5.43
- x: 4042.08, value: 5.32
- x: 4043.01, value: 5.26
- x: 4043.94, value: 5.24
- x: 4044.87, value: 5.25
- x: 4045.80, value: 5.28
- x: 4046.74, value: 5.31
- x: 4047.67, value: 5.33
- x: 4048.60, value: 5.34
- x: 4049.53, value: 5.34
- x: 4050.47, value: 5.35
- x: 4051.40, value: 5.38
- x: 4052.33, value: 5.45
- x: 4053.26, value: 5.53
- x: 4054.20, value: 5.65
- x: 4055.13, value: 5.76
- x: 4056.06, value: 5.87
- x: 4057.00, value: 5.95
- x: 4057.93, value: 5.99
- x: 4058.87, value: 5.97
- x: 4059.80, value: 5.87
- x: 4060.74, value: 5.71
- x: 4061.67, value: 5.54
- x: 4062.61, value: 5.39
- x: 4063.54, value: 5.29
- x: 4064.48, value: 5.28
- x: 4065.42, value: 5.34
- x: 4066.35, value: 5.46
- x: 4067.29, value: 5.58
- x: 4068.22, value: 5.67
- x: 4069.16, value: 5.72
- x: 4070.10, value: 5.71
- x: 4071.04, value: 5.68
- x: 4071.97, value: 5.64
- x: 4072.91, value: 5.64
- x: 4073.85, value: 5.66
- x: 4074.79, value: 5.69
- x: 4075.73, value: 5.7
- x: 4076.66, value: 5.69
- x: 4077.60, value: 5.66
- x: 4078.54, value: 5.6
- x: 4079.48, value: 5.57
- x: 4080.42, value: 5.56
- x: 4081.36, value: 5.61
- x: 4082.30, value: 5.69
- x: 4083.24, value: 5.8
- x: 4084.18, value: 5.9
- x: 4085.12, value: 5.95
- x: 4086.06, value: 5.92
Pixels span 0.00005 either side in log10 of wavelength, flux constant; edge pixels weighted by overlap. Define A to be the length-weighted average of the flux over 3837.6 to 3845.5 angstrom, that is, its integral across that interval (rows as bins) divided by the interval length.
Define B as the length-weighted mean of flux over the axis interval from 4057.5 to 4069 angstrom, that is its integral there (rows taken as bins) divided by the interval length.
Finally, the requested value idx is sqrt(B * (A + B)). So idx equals 7.3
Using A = 3.88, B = 5.59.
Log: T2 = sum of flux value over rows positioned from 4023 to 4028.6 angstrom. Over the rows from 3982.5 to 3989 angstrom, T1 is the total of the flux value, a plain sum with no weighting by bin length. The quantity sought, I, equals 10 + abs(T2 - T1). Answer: 14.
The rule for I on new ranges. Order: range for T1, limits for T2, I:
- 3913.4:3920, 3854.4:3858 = 30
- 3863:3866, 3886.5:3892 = 18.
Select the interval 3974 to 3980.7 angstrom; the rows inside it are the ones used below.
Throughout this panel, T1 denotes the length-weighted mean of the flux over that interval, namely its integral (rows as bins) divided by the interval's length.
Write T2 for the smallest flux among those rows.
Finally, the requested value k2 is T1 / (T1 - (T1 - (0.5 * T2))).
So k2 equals 2.32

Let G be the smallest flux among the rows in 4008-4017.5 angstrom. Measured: 5.64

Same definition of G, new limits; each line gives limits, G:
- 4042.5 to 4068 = 5.24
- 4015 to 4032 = 5.22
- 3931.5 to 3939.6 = 2.65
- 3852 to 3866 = 4.24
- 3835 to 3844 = 3.05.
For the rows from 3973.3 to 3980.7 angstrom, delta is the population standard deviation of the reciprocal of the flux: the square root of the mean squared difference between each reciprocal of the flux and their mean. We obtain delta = 0.0296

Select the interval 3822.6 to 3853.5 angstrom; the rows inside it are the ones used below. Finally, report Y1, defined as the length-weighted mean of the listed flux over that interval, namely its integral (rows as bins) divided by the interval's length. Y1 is 3.90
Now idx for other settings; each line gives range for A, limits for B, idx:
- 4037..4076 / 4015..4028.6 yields 7.9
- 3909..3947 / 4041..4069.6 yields 7.4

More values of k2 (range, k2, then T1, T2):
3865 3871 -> 2.19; 5.1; 4.67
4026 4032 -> 2.04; 5.3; 5.22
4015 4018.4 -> 2.02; 5.7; 5.69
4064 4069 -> 2.08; 5.5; 5.28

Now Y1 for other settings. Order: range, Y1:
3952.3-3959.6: 4.91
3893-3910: 4.75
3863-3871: 5.00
